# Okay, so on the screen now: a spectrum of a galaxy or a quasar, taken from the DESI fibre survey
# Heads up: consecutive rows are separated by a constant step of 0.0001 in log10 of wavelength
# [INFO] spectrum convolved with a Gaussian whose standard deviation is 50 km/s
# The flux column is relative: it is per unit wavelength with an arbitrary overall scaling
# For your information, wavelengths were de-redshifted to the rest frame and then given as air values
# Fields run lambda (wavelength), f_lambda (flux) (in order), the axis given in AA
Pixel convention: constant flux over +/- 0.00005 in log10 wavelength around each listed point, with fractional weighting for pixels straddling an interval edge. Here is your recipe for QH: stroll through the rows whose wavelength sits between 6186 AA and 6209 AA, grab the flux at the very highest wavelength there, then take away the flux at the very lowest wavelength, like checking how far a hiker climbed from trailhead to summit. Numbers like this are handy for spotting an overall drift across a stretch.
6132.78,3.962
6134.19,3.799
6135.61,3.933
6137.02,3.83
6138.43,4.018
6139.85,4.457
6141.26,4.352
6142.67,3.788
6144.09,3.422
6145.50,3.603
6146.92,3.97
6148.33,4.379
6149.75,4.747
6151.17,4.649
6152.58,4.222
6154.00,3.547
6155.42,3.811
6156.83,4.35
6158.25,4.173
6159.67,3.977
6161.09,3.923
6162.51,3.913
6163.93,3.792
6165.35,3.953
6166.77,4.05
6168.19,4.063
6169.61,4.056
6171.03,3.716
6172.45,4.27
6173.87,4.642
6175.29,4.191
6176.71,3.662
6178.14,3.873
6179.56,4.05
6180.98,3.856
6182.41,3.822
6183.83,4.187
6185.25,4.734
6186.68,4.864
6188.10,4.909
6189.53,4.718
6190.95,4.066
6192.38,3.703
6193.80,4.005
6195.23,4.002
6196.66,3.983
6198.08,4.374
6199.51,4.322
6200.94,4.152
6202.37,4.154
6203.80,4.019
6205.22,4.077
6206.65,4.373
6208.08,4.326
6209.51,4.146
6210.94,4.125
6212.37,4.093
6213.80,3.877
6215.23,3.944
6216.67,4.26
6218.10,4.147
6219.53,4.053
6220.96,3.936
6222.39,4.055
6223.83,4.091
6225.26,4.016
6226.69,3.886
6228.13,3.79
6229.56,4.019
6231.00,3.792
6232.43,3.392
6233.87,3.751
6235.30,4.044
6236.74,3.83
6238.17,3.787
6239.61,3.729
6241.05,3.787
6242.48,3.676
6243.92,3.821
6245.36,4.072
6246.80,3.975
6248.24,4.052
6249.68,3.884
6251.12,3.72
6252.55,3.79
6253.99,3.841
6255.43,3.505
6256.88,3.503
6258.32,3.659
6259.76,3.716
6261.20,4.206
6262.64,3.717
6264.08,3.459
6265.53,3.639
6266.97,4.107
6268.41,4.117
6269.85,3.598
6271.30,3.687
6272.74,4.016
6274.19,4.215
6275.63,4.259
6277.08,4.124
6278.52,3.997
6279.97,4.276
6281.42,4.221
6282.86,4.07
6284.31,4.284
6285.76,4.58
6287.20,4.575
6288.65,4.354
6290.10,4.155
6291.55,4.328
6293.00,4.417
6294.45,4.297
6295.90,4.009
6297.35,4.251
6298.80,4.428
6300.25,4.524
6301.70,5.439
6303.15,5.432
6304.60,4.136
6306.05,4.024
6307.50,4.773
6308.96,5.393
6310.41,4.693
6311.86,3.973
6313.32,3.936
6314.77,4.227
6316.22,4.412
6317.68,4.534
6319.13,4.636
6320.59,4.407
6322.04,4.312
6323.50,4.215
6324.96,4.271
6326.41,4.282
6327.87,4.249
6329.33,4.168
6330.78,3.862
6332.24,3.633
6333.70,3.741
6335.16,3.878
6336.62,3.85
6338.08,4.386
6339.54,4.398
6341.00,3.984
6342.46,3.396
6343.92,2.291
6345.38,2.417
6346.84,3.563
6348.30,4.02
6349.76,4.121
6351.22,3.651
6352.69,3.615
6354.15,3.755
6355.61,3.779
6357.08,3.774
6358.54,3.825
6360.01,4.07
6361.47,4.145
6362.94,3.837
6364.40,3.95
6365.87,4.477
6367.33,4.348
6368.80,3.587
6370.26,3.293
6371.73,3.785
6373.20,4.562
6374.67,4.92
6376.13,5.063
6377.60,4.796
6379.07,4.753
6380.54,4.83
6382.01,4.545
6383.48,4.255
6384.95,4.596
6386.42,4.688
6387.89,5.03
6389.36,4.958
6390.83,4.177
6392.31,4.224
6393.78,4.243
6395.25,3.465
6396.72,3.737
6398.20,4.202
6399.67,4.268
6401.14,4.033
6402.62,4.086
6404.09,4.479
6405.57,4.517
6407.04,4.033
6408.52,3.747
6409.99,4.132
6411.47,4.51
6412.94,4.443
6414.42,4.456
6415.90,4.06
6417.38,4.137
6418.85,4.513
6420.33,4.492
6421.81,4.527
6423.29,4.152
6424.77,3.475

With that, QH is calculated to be -0.54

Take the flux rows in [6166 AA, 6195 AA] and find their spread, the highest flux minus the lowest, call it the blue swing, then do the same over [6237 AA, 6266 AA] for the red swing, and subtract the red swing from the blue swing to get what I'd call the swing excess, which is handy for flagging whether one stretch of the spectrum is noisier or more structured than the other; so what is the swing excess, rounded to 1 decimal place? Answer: 0.5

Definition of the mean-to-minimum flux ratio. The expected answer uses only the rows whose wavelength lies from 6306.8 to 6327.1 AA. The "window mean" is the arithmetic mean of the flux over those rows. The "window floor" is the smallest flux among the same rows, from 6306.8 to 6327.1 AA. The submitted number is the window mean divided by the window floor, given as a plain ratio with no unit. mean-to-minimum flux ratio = 1.126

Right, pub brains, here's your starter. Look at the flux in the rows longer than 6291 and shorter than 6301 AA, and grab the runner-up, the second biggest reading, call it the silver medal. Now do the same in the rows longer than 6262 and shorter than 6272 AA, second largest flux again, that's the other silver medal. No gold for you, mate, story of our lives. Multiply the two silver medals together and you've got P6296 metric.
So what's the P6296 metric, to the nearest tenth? 18.2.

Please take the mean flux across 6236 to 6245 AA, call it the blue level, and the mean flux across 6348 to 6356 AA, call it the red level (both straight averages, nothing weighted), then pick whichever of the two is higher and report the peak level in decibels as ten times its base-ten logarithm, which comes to 5.82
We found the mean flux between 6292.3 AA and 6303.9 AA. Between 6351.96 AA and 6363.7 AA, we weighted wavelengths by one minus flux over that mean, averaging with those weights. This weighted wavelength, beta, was 6357.3 AA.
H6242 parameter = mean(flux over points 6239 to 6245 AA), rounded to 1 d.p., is 3.8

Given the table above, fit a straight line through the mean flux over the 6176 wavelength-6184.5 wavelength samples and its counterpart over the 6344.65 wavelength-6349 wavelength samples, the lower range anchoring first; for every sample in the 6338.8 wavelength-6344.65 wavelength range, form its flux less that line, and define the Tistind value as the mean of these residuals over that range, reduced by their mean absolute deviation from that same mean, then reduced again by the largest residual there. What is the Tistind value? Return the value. -1.5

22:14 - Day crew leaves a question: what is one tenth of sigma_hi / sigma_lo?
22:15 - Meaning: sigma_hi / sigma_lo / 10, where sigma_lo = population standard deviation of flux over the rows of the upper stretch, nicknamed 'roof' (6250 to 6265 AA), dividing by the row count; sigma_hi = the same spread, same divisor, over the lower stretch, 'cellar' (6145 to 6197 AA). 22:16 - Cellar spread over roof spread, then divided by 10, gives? 0.18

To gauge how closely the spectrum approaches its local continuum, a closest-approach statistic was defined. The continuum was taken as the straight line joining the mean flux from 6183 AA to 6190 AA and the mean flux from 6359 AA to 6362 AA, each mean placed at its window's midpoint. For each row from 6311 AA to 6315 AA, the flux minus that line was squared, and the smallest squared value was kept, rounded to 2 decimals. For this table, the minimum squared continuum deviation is 0.00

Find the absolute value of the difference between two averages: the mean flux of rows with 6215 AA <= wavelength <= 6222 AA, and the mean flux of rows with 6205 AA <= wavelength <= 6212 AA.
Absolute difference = 0.14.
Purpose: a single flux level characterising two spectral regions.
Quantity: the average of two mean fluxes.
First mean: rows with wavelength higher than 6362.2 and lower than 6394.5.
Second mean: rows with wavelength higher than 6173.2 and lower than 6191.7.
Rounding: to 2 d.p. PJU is 4.34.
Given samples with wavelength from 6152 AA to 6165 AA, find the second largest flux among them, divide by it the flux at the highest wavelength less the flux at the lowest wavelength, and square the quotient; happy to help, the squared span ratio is 0.010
